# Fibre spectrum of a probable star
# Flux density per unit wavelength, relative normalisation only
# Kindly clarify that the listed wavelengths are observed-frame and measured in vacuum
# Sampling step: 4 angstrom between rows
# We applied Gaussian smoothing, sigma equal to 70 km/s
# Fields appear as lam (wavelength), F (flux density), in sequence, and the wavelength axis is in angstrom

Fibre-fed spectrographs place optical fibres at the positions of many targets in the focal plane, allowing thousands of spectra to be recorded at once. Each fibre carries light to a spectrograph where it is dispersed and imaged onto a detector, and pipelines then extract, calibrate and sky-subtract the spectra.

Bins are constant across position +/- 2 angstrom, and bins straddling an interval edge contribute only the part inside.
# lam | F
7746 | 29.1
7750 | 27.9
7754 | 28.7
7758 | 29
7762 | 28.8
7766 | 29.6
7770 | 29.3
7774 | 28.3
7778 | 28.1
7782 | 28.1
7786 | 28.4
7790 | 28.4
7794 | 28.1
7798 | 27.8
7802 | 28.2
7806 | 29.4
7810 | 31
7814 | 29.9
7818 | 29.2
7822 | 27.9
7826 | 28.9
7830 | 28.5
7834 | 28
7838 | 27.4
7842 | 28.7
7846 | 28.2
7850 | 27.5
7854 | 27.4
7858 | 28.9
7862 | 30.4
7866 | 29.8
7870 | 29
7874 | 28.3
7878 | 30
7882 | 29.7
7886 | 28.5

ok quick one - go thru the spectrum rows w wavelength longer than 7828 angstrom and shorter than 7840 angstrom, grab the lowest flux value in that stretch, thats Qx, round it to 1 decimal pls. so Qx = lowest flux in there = 27.4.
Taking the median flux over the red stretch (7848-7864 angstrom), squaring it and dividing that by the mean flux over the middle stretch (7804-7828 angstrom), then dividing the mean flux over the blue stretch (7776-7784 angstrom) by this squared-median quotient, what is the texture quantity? 1.04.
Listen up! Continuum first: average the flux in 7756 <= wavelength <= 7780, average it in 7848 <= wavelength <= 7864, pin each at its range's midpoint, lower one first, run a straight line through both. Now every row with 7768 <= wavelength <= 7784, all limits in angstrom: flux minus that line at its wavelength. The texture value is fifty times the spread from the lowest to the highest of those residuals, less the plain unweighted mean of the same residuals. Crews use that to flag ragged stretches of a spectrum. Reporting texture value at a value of 59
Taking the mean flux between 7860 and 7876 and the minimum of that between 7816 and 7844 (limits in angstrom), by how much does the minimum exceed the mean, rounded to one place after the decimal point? -2.0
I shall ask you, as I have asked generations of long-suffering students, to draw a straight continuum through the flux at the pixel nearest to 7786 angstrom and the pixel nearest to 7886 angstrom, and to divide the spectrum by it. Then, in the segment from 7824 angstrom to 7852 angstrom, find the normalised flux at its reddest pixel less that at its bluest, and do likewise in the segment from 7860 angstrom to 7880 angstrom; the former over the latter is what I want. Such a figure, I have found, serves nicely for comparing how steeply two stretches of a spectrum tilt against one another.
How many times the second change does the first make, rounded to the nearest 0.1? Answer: 3.4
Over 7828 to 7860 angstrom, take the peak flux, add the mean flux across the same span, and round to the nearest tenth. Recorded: 57.0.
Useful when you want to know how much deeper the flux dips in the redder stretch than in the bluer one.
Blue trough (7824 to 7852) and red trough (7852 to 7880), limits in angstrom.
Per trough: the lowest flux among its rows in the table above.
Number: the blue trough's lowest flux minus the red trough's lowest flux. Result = 0.0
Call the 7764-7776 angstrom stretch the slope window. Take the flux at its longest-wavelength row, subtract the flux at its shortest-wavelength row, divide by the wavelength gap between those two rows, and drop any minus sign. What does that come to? 0.16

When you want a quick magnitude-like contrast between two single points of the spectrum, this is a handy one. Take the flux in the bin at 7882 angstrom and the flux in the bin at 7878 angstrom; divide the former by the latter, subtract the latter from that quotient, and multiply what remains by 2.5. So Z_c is -72.5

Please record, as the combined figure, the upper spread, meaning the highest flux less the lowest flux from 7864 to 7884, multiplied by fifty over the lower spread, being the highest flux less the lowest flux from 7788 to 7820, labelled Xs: 27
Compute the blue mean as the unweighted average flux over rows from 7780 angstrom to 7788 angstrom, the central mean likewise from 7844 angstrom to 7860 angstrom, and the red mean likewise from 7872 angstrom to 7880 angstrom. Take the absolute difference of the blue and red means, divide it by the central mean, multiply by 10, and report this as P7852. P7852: 0.32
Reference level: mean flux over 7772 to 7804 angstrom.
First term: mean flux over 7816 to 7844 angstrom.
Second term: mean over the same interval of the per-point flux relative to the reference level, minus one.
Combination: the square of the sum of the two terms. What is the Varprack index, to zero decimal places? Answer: 805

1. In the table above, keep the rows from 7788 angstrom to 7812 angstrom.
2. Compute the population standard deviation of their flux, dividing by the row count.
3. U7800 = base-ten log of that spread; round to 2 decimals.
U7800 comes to 0.04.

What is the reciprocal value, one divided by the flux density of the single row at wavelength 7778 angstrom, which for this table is 0.0356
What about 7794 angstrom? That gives 0.0356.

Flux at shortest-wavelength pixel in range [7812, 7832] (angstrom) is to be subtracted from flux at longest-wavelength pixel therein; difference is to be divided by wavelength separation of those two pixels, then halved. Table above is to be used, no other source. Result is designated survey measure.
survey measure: -0.04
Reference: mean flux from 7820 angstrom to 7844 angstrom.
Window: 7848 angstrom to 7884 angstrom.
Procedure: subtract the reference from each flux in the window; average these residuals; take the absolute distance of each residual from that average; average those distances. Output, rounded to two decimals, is 0.87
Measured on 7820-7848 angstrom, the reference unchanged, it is 0.40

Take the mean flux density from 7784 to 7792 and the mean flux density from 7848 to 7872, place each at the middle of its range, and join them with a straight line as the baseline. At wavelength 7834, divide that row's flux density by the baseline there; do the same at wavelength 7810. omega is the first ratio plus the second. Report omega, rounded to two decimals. 2.06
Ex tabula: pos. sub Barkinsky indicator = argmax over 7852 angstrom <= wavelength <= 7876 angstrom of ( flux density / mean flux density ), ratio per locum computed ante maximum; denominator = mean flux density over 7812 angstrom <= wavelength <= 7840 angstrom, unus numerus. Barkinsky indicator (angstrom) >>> 7862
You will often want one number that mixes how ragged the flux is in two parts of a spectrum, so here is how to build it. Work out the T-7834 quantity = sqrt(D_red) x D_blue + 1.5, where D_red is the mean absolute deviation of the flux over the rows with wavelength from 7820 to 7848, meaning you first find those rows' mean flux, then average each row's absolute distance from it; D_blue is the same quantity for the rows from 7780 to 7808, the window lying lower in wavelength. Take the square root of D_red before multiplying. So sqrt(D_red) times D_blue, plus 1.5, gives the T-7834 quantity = 1.7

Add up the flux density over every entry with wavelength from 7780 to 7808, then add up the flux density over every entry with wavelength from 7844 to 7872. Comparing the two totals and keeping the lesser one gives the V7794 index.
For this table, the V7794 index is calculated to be 198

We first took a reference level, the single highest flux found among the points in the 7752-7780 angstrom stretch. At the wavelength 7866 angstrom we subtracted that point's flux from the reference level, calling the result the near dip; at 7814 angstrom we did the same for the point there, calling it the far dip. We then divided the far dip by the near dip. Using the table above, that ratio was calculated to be 1.5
